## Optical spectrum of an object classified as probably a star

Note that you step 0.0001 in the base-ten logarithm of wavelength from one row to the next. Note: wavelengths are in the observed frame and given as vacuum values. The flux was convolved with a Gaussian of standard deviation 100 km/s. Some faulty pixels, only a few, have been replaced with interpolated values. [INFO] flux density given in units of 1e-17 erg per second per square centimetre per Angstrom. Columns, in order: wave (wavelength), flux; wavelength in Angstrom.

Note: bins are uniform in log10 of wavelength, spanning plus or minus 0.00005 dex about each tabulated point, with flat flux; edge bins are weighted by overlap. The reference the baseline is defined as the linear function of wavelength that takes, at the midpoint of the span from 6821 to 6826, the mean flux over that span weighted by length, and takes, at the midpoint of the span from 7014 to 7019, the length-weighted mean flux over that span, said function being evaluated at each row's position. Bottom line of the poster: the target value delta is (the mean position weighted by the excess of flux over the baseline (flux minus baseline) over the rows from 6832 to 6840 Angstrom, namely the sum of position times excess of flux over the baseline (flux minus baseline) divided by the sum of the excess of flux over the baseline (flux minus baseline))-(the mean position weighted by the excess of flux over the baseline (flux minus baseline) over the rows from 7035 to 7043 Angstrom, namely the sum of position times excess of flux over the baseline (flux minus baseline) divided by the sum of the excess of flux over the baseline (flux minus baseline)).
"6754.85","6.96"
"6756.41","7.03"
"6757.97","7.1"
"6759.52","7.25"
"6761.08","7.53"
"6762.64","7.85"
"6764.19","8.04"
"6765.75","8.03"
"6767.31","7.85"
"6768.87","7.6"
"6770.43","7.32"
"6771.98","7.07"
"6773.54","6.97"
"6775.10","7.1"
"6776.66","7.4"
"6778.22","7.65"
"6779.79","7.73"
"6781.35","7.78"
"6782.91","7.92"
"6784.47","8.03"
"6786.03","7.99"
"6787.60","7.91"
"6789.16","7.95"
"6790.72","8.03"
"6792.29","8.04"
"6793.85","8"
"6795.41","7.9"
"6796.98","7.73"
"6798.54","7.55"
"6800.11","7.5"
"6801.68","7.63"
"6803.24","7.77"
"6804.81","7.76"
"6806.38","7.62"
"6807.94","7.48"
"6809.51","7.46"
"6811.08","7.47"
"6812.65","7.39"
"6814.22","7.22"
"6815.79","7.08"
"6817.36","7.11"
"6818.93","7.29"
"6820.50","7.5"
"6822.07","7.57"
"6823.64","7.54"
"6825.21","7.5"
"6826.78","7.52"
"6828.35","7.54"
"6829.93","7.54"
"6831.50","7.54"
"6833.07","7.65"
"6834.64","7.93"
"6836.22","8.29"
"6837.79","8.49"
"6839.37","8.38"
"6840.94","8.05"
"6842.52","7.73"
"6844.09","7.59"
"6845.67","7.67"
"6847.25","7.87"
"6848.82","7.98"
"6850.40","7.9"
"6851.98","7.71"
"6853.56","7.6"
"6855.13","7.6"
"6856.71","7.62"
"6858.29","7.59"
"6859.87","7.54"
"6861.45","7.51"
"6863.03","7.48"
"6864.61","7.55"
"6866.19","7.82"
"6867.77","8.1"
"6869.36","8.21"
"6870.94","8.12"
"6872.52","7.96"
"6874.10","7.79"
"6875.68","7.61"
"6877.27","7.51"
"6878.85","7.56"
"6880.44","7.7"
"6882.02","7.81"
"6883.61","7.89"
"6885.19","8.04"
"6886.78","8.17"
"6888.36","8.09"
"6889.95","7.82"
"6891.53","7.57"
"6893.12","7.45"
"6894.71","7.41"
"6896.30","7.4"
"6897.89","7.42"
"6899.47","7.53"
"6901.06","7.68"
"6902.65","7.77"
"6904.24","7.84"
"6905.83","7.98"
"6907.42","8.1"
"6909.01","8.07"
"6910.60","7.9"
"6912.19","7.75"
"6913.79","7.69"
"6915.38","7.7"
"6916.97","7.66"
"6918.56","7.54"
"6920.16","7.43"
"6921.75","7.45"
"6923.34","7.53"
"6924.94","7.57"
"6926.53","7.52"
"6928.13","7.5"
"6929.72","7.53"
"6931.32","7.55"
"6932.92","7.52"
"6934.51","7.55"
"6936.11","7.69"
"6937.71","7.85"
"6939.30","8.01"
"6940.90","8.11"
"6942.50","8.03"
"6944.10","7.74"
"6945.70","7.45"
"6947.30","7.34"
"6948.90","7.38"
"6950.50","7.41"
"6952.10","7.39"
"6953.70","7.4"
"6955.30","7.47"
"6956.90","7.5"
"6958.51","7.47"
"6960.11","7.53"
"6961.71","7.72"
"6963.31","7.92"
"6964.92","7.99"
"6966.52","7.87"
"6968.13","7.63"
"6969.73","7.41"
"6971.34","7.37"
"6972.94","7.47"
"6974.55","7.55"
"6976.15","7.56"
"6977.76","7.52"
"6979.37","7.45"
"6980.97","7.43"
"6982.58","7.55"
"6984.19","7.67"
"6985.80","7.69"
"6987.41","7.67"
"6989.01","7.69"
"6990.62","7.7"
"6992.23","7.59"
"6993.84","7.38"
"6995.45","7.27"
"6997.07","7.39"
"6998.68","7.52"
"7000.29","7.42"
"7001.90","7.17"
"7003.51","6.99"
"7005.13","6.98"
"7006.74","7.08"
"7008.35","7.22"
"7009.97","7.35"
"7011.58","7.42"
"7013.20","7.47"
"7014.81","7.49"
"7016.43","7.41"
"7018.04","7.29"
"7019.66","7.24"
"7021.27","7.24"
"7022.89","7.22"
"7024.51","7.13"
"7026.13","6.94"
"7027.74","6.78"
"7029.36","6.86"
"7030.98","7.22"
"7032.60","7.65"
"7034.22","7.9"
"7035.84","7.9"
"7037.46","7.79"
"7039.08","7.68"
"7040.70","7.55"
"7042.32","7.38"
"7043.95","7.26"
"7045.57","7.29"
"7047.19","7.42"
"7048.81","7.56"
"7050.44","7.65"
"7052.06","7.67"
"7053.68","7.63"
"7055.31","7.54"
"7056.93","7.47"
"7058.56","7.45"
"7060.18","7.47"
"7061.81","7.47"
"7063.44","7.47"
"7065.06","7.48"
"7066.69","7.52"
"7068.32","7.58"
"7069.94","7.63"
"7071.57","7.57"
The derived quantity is -200.4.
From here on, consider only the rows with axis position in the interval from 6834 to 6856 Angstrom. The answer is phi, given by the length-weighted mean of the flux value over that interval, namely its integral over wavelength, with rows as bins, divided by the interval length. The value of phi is 7.91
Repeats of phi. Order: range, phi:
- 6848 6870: 7.73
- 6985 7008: 7.39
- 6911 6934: 7.57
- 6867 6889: 7.90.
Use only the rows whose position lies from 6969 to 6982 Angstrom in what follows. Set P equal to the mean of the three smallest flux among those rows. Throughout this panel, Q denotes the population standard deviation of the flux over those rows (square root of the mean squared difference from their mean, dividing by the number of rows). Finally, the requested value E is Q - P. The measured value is -7.3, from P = 7.40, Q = 0.06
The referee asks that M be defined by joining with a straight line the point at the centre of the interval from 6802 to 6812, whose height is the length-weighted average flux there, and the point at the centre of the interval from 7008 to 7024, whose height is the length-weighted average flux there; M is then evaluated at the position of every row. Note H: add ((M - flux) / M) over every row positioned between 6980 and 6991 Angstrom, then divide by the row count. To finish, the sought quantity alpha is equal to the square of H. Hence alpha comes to 0.0012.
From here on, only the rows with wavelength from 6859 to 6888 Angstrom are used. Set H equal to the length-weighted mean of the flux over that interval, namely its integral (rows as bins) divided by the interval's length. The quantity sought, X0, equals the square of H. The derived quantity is 61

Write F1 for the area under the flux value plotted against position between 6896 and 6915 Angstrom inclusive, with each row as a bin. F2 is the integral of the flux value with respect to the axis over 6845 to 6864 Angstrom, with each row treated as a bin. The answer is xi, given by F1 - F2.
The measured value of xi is 2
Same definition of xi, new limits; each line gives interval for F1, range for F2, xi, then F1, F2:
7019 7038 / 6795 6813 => 2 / 139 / 137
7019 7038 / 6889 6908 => -7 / 139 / 146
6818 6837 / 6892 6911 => -2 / 145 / 146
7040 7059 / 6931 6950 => -4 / 142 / 146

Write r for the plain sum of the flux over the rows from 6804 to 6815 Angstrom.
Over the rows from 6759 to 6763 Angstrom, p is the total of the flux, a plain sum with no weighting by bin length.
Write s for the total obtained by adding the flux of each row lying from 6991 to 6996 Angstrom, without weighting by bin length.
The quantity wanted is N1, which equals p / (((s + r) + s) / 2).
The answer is 0.47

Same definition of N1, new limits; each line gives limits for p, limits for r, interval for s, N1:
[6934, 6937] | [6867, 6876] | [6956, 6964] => 0.25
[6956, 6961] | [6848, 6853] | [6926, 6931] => 0.66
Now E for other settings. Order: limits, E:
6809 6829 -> -7.0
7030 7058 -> -7.1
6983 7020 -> -6.8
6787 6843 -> -6.8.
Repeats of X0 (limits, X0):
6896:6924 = 59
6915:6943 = 58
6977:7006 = 55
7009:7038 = 54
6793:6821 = 57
